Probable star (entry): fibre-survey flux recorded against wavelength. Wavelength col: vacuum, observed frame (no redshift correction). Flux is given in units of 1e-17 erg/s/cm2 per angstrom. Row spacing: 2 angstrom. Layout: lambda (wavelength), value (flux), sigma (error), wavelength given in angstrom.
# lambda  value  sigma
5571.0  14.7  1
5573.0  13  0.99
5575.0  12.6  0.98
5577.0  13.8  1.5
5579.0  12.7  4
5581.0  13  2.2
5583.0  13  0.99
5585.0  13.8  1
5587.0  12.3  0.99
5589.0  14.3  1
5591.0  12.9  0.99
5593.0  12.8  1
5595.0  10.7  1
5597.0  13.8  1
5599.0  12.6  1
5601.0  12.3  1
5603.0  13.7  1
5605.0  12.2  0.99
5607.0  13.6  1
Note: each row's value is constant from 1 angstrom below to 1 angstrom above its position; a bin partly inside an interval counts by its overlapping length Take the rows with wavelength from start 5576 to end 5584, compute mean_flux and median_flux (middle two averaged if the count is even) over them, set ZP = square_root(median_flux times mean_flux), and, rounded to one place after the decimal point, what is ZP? 13.1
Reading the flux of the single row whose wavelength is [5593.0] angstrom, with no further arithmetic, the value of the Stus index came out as 12.8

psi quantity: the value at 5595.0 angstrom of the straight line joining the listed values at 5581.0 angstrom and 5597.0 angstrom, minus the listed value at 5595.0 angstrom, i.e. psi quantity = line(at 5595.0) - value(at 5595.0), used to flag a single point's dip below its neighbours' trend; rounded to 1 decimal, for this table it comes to 3.0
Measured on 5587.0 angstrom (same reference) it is 1.0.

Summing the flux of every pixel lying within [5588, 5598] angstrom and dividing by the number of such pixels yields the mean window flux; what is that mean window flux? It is 12.9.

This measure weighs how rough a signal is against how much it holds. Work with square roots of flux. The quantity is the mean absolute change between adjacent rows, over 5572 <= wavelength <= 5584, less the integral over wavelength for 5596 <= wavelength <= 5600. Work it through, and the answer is -14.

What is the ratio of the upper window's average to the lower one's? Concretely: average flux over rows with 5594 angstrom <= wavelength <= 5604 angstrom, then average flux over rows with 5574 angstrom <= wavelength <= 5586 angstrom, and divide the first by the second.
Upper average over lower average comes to 0.960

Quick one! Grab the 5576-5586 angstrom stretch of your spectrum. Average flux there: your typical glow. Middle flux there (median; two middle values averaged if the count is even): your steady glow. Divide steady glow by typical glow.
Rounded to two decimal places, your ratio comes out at 0.98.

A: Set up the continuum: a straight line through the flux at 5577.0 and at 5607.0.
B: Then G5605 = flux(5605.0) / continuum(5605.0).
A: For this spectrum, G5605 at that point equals 0.896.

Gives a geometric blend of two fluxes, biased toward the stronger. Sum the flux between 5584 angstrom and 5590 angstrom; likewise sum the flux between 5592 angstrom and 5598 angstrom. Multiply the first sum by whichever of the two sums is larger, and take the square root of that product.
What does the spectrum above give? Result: 40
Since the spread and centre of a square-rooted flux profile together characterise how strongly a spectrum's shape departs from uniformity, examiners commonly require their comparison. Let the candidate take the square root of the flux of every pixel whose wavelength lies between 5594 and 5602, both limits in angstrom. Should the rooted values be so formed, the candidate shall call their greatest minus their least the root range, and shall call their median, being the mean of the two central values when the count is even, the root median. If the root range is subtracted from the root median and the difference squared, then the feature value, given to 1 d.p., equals 9.5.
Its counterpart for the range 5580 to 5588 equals 11.5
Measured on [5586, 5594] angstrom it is 11.0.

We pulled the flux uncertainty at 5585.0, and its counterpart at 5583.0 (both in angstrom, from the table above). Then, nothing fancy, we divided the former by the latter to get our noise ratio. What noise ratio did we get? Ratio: 1.01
